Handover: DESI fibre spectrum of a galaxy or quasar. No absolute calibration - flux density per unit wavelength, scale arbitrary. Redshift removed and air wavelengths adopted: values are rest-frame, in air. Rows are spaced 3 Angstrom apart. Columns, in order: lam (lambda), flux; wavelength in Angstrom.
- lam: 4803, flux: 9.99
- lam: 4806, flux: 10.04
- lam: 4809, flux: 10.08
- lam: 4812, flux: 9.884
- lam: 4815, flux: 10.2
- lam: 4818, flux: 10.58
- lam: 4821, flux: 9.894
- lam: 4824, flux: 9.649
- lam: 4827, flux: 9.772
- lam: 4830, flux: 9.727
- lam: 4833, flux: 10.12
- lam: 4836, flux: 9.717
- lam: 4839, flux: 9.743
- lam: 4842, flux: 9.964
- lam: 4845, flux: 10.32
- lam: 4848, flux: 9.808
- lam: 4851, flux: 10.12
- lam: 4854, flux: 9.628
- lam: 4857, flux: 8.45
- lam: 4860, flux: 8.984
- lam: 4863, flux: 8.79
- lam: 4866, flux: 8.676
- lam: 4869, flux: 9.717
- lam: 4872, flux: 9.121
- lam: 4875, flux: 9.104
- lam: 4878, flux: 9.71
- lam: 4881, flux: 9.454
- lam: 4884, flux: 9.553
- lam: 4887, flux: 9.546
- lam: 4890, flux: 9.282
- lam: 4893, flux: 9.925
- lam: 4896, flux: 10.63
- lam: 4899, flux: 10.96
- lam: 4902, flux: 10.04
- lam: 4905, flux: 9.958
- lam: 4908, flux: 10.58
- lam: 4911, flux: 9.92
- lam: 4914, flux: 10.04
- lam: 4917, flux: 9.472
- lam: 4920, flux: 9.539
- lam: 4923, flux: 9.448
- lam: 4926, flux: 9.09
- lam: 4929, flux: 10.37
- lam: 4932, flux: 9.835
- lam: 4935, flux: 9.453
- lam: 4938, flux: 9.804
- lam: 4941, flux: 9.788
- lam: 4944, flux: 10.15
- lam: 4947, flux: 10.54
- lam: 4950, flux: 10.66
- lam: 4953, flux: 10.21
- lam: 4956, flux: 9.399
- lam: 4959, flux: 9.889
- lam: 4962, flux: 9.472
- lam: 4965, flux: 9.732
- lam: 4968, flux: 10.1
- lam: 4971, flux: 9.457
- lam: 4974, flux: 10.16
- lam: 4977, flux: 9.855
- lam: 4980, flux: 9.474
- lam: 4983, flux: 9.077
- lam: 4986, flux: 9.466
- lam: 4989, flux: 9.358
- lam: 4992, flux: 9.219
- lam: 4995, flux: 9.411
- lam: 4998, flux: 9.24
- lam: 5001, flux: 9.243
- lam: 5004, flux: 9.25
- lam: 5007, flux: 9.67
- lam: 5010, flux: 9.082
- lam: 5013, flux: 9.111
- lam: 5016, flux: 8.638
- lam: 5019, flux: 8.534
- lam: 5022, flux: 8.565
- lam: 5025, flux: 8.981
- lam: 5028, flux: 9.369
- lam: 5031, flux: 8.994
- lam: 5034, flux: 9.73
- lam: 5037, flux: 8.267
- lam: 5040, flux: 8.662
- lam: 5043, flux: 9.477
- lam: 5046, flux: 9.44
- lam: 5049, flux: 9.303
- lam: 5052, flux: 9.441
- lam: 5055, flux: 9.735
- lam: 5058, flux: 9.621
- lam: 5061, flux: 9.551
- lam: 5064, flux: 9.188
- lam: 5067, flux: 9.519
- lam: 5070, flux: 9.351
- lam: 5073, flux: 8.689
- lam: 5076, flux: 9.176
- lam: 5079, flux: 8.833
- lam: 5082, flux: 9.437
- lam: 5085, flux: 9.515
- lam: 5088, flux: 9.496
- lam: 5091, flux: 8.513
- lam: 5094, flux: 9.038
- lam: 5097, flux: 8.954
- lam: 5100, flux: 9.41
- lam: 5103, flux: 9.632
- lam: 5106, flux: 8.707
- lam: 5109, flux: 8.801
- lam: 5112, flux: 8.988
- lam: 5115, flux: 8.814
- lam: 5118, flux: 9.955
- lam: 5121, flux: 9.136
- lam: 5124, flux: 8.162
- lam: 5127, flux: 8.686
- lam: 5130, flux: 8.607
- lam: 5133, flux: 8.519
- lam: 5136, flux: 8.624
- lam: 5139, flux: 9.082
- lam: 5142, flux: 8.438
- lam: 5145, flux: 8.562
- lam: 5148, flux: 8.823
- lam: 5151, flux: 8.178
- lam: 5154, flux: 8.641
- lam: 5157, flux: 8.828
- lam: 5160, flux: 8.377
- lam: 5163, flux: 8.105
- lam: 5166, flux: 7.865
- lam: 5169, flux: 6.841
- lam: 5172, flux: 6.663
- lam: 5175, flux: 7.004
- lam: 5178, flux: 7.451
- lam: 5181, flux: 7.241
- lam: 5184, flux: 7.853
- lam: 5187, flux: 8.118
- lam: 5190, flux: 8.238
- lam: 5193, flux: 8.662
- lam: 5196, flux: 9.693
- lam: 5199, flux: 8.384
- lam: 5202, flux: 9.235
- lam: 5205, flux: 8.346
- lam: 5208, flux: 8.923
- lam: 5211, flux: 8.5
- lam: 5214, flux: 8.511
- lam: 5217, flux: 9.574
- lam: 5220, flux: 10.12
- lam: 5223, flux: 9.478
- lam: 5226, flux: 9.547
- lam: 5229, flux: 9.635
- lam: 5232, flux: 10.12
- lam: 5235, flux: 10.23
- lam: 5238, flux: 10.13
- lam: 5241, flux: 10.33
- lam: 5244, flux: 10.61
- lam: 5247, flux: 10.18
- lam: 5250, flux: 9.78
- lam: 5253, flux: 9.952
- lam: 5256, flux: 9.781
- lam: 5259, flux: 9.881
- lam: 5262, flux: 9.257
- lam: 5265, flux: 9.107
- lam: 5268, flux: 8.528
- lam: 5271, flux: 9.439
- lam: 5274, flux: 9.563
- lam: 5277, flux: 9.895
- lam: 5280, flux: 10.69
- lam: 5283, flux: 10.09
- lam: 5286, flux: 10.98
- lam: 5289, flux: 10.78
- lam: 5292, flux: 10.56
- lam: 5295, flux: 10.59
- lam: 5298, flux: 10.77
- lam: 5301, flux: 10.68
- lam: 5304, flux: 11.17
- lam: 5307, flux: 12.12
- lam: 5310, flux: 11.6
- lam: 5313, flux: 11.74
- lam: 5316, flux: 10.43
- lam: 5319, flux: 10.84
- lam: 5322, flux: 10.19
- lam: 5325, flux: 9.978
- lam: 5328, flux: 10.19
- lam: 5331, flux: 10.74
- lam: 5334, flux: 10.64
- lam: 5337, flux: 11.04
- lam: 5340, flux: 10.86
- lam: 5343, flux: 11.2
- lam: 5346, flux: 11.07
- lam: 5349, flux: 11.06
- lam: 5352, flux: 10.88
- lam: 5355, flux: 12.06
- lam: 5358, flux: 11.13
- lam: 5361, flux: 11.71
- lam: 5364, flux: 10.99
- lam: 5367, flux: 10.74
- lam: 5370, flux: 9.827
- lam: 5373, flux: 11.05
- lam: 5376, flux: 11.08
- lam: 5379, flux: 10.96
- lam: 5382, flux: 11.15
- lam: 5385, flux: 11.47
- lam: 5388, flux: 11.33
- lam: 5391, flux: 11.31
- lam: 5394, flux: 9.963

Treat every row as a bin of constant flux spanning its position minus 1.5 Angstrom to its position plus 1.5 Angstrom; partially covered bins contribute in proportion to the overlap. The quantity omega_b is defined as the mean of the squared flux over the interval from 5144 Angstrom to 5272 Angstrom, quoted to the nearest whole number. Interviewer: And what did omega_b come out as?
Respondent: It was 80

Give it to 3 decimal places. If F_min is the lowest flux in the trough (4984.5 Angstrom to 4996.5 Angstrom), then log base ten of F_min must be 0.965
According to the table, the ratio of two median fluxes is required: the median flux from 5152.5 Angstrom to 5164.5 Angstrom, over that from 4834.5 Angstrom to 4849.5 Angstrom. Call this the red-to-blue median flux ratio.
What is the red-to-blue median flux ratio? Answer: 0.87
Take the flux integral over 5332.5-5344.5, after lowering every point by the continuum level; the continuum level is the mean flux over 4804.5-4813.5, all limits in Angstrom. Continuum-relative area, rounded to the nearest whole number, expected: 11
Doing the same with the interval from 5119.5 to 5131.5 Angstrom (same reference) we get -16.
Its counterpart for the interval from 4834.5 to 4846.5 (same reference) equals -1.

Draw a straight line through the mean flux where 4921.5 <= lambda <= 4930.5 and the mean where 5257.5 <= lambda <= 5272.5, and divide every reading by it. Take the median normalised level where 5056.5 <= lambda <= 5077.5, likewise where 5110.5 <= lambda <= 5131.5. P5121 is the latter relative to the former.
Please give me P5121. 0.95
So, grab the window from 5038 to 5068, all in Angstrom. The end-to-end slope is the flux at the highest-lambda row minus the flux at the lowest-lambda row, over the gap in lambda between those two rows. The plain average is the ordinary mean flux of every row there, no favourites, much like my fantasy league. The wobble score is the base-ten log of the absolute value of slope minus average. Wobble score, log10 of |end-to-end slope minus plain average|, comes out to 0.97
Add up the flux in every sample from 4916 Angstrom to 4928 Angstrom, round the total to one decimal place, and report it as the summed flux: 37.5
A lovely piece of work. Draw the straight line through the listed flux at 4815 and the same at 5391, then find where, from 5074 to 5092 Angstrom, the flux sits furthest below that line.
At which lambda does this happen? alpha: 5091 Angstrom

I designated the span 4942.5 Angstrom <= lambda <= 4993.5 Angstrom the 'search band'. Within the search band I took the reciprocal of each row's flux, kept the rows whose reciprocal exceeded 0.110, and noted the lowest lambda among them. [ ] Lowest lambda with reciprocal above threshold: 4983 Angstrom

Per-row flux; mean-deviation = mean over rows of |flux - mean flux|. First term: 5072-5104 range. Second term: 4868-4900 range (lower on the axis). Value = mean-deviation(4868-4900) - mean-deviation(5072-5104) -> 0.11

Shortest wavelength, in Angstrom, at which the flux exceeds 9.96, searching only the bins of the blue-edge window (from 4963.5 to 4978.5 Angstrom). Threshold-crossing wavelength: 4968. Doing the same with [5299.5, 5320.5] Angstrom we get 5301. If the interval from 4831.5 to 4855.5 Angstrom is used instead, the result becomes 4833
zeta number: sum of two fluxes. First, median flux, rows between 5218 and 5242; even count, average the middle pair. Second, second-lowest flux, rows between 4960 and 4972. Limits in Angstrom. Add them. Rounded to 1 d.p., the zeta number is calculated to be 19.6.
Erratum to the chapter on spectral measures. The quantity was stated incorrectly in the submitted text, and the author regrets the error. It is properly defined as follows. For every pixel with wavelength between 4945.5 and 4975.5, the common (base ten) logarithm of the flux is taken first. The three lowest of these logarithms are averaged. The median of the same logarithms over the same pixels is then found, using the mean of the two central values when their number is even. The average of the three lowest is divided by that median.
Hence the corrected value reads 0.975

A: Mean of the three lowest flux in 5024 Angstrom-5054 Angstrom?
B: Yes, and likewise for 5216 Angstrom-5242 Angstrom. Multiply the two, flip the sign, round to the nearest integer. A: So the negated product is -82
